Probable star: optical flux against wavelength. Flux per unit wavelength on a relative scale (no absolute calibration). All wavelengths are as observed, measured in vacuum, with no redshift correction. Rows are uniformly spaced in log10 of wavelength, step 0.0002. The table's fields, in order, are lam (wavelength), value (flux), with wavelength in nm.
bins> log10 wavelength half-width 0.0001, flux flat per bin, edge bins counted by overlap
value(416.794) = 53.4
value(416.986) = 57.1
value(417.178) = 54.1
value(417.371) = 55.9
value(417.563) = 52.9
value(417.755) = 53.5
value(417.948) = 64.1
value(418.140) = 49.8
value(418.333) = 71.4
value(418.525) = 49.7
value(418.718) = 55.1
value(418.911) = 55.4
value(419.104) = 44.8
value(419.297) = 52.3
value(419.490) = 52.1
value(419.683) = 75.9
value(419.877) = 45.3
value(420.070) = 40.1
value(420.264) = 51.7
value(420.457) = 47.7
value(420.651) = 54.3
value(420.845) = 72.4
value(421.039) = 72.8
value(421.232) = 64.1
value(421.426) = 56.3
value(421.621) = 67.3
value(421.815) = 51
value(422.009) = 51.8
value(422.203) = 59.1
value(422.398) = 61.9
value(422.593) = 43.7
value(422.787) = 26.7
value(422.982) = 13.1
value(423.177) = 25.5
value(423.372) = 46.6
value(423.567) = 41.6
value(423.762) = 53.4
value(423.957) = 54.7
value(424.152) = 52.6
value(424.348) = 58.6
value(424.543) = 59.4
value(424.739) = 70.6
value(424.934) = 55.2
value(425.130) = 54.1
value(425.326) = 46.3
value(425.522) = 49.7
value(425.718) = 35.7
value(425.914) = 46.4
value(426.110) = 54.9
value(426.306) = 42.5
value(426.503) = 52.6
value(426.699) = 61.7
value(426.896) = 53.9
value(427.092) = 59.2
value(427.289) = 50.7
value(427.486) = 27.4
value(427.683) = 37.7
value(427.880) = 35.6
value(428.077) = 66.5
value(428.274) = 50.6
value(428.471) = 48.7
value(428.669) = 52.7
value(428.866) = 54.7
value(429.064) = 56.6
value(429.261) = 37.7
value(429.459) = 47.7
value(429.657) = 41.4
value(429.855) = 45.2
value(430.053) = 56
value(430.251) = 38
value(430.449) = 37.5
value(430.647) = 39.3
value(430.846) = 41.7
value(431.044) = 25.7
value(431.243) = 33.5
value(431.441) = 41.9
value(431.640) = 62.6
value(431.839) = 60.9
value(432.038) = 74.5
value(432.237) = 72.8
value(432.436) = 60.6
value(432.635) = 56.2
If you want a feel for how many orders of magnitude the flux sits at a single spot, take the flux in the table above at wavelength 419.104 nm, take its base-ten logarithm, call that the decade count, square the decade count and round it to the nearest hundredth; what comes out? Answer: 2.73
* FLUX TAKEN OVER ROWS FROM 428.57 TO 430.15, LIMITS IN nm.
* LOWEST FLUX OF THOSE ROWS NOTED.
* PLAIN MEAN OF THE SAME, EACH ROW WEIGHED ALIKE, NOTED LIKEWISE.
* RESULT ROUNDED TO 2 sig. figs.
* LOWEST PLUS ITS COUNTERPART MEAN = 87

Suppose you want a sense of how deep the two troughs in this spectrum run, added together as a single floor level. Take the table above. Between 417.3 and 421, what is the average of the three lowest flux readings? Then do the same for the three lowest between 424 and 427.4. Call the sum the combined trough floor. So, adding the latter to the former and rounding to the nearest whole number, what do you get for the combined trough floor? 85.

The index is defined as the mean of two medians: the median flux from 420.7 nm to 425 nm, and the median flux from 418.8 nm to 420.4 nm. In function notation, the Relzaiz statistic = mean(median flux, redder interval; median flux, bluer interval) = 53.4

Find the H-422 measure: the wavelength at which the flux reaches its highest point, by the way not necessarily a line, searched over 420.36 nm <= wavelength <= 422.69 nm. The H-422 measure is 421.039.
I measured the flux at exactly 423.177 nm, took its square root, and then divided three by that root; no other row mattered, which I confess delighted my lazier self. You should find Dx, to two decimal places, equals 0.59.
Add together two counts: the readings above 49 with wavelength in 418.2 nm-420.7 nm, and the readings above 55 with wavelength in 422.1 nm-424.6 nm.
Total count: 13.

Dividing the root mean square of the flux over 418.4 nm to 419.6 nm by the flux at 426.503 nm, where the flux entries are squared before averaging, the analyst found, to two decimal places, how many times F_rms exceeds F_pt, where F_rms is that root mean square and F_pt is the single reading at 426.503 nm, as 0.98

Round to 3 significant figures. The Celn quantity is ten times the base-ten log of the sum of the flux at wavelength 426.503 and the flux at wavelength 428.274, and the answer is 20.1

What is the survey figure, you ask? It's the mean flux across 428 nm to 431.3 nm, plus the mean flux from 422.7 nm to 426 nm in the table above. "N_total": 92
